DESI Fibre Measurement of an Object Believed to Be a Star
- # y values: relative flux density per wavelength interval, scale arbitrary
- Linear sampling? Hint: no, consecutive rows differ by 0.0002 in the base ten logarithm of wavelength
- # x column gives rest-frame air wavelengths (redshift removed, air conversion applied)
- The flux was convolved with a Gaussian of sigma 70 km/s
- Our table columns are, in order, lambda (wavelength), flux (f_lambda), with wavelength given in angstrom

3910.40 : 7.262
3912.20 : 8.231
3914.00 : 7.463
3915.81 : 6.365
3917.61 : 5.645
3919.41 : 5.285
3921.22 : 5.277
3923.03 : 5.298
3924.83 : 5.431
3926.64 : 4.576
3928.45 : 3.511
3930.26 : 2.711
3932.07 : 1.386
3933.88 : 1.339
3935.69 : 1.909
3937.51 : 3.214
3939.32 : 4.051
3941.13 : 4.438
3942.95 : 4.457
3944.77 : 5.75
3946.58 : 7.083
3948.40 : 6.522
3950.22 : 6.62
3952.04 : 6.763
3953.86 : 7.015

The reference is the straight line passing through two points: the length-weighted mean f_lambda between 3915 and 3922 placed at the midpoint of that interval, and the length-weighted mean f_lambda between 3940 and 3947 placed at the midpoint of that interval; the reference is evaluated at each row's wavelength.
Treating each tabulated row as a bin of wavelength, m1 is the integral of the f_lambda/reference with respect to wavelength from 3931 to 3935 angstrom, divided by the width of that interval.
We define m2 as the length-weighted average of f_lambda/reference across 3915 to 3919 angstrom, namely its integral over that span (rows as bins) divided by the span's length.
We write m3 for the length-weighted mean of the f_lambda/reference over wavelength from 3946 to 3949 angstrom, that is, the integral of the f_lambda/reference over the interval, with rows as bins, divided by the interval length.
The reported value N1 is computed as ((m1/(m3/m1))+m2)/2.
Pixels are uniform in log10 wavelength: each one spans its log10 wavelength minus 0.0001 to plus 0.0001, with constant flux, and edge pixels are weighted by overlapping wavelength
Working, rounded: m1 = 0.27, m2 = 1.05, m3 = 1.3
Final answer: 0.5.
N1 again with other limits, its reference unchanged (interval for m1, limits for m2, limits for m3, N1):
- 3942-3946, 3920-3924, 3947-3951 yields 0.9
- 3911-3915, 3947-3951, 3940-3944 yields 1.7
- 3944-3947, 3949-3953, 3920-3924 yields 1.4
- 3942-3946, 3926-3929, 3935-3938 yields 1.4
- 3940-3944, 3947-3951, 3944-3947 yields 0.9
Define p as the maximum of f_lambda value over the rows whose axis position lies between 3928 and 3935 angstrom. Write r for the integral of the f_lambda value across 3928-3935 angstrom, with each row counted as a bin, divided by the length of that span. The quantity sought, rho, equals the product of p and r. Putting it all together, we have 8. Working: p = 3.511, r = 2.1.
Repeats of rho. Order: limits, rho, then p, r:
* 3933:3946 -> 21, 5.75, 3.7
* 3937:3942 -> 18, 4.438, 4.0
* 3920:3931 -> 25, 5.431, 4.5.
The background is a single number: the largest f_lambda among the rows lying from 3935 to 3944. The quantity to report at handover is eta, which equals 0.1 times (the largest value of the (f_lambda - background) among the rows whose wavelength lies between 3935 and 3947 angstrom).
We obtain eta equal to 0.26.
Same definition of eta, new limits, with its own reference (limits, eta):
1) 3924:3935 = 0.10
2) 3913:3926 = 0.30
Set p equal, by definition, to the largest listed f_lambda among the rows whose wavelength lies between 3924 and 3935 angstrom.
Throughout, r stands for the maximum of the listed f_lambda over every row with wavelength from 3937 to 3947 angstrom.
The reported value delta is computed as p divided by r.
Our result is 0.77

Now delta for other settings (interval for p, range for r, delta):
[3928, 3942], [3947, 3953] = 0.66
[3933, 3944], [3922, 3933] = 0.82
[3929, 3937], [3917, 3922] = 0.48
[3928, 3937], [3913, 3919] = 0.47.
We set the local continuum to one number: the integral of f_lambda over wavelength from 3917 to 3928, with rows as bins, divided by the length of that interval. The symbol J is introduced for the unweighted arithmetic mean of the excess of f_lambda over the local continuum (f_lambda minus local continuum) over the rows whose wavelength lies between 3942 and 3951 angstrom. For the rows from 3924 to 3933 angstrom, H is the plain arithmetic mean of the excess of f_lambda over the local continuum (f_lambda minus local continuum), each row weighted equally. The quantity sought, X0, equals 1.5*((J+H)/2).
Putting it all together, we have -0.5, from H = -1.6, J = 0.9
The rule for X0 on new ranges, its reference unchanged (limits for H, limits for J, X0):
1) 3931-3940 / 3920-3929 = -2.4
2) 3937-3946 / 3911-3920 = 0.5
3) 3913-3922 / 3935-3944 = -0.5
